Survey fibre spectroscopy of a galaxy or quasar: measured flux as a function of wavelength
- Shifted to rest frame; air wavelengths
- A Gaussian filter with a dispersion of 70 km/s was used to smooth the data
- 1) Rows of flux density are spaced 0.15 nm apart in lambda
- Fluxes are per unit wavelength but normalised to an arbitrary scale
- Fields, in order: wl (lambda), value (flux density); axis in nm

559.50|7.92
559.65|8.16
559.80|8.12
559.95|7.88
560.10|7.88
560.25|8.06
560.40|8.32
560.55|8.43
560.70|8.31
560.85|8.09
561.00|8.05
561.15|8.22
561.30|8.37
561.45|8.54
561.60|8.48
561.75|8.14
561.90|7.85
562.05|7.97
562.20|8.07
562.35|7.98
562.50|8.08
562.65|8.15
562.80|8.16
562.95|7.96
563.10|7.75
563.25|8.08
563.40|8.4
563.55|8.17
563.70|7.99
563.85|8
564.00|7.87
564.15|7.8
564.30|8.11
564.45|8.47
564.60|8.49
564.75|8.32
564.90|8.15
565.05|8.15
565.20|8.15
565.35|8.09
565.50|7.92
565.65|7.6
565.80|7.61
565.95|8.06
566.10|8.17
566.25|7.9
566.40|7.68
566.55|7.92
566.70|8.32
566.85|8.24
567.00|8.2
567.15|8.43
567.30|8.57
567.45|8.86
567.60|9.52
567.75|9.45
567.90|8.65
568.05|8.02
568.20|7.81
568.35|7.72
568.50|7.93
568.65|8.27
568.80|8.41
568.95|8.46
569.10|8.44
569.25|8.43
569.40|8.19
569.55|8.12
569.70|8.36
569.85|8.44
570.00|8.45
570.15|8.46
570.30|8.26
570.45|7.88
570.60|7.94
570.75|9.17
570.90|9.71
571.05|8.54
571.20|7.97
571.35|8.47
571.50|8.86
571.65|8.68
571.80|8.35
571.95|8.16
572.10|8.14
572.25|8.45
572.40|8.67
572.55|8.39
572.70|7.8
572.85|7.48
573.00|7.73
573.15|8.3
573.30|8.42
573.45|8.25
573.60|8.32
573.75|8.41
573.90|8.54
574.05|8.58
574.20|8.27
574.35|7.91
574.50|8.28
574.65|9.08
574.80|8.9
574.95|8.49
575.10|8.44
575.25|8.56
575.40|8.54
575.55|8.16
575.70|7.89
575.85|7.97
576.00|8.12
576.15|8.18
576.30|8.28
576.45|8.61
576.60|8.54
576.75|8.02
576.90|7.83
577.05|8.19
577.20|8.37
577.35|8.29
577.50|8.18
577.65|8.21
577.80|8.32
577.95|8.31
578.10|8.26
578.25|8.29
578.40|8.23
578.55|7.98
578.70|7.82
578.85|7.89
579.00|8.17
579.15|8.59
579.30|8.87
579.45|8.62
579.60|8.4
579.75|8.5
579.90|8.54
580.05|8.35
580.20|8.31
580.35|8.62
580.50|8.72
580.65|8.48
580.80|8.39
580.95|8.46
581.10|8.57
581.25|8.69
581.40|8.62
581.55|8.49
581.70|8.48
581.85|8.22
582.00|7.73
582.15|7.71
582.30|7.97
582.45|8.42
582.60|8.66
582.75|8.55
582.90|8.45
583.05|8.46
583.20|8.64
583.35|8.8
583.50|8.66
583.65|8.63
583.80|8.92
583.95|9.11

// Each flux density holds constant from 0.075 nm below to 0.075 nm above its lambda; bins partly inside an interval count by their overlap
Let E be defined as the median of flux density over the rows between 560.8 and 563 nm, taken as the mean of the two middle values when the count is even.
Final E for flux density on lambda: 8.09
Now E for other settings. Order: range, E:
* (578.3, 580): 8.40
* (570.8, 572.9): 8.42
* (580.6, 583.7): 8.48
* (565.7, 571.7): 8.34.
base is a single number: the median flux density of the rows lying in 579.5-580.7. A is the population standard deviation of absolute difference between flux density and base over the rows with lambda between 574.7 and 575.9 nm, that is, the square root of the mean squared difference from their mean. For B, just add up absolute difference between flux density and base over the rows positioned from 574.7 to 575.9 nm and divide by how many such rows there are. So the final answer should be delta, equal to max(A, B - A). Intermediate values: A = 0.22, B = 0.25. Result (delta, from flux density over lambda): 0.224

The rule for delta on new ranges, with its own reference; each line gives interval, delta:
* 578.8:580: 0.191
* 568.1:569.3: 0.292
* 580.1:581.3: 0.074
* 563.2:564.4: 0.263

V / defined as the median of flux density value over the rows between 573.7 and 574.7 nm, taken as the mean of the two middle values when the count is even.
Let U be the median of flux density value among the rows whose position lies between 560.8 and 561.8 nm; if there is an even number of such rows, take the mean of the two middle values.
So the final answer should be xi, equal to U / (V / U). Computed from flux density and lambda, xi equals 8.03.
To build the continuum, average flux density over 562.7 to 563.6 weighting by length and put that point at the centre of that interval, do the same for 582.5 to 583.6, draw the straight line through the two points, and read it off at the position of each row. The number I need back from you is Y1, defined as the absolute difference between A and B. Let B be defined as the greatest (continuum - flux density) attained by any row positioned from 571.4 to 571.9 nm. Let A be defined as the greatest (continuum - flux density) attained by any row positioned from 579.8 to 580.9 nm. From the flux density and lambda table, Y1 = 0.26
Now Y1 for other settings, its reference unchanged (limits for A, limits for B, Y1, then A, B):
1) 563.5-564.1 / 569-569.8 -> 0.11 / 0.2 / 0.1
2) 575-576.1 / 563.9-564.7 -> 0.21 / 0.5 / 0.3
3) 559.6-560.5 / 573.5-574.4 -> 0.34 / 0.1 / 0.5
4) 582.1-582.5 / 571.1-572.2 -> 0.54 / 0.9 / 0.3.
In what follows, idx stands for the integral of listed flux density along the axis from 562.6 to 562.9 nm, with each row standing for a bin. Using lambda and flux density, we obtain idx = 2.4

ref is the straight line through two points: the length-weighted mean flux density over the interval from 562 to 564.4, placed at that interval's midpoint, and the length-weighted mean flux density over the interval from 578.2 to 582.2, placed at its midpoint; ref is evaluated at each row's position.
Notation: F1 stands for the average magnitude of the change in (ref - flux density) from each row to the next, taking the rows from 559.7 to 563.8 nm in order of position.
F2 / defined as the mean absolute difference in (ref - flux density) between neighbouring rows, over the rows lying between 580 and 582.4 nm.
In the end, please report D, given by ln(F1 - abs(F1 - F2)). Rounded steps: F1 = 0.17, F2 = 0.155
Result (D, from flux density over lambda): -1.86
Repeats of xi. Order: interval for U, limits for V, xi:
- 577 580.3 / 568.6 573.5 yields 8.21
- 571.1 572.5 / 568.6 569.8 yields 8.52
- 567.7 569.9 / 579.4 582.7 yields 8.24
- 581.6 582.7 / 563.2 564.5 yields 8.36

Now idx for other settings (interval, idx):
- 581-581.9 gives 7.7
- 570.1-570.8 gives 5.8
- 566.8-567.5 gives 5.9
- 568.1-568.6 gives 3.9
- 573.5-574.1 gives 5.1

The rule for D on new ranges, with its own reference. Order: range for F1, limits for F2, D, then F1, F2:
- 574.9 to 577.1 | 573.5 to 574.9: -2.29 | 0.19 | 0.284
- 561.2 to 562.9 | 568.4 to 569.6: -2.08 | 0.13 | 0.125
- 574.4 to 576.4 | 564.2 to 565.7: -1.95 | 0.22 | 0.143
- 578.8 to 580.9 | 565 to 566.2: -1.83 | 0.20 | 0.160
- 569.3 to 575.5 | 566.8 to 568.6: -1.24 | 0.30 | 0.307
